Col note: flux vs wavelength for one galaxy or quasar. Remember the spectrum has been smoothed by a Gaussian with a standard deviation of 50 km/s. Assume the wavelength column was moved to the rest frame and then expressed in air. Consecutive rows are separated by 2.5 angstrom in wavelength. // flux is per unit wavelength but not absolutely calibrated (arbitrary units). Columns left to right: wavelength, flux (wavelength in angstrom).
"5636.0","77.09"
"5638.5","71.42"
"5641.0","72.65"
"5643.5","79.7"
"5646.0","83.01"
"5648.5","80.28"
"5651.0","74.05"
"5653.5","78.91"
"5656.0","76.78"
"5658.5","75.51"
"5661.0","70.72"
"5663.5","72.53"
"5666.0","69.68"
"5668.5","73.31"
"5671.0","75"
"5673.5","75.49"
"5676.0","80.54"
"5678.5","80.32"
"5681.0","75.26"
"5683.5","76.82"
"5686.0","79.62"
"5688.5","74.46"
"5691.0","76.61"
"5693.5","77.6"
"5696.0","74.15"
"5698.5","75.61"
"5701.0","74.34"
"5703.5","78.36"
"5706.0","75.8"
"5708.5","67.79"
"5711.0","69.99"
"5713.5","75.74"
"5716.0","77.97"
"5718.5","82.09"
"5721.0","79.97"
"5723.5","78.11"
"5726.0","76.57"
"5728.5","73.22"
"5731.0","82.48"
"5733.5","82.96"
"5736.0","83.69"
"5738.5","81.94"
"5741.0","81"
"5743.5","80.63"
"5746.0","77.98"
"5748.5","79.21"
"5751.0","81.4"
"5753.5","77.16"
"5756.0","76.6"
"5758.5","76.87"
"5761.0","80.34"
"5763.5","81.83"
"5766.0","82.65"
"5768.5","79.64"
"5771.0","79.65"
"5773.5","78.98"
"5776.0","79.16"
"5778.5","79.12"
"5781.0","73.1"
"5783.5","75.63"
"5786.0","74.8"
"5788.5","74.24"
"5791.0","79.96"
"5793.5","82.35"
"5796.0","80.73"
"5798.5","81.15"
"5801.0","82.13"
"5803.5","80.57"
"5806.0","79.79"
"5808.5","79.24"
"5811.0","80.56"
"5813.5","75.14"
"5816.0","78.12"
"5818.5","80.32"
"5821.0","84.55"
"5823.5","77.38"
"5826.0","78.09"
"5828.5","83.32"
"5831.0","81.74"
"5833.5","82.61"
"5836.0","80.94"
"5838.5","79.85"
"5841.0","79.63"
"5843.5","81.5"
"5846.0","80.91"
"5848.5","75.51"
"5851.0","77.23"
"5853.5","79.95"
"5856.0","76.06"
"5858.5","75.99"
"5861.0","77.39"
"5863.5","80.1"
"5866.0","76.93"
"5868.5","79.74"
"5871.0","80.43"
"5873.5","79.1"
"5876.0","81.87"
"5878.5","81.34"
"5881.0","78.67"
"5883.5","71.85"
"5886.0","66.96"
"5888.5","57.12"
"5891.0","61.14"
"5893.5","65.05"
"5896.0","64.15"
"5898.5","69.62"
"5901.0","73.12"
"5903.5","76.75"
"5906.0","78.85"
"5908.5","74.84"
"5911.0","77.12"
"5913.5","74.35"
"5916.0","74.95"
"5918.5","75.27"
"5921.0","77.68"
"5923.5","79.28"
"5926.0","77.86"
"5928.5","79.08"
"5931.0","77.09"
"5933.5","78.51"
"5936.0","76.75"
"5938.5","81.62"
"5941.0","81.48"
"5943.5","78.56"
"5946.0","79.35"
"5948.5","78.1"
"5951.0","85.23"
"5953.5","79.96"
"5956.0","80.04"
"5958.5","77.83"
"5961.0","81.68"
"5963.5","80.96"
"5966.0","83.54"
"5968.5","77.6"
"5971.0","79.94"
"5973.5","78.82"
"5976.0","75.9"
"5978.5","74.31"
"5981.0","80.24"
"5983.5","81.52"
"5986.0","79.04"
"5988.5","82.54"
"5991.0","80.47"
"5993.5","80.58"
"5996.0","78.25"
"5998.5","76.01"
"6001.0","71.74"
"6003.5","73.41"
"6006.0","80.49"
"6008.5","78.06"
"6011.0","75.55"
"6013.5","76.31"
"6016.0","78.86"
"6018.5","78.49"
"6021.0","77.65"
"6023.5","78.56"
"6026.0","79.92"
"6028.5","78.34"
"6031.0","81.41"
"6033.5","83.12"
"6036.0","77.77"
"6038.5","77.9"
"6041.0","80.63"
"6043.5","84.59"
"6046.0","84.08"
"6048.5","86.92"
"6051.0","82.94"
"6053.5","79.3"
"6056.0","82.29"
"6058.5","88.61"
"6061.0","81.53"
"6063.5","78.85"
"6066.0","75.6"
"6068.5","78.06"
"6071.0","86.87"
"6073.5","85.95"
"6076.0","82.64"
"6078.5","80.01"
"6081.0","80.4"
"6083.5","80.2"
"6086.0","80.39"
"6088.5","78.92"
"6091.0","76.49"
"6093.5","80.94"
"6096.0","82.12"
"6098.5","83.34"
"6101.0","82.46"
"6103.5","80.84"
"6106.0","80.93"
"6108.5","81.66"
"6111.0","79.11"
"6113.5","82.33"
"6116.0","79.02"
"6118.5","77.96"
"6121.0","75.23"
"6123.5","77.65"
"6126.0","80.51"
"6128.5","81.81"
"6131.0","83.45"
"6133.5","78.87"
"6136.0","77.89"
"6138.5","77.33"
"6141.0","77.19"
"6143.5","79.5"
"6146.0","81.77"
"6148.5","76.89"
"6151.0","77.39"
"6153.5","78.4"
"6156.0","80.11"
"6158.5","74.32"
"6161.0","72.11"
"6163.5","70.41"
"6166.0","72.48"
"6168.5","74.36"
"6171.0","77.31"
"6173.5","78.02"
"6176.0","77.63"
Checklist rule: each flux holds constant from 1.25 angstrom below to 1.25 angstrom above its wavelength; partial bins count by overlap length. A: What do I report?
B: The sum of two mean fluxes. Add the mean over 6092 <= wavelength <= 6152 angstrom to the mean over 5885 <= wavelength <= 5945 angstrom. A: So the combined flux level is 154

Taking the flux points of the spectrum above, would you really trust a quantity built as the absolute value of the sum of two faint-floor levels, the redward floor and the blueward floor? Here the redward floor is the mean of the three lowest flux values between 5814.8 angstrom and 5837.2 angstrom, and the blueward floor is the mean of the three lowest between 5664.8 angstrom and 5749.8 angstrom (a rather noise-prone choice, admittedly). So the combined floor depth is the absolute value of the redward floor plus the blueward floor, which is 147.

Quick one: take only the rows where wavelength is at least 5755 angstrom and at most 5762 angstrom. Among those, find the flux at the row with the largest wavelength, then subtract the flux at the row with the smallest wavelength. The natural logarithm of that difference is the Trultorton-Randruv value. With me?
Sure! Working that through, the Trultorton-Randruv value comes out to 1.32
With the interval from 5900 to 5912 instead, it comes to 1.39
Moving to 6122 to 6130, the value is 1.43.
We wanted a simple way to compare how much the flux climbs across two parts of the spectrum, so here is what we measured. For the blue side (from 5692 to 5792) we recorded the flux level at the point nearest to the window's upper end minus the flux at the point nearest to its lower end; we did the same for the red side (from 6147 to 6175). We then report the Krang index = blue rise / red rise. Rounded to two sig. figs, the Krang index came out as 2.1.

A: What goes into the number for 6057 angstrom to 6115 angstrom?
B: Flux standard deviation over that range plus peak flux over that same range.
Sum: 92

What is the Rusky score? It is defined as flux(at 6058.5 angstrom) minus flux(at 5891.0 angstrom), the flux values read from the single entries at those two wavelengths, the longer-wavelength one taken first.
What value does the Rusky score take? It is 27.5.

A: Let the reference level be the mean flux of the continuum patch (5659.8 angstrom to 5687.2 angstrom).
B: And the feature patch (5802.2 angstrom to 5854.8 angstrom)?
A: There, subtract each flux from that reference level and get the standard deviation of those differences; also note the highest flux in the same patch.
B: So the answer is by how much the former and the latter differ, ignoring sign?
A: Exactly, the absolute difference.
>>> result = 82.2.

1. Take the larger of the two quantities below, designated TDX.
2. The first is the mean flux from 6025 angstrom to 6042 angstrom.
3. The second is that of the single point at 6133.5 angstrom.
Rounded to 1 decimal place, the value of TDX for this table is 79.9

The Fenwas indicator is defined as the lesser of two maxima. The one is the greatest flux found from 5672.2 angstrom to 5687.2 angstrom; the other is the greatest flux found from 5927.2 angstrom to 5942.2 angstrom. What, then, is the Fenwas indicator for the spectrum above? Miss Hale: 80.5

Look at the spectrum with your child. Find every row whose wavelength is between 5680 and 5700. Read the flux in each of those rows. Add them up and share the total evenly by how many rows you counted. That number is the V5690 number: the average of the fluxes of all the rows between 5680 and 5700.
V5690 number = 76.3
